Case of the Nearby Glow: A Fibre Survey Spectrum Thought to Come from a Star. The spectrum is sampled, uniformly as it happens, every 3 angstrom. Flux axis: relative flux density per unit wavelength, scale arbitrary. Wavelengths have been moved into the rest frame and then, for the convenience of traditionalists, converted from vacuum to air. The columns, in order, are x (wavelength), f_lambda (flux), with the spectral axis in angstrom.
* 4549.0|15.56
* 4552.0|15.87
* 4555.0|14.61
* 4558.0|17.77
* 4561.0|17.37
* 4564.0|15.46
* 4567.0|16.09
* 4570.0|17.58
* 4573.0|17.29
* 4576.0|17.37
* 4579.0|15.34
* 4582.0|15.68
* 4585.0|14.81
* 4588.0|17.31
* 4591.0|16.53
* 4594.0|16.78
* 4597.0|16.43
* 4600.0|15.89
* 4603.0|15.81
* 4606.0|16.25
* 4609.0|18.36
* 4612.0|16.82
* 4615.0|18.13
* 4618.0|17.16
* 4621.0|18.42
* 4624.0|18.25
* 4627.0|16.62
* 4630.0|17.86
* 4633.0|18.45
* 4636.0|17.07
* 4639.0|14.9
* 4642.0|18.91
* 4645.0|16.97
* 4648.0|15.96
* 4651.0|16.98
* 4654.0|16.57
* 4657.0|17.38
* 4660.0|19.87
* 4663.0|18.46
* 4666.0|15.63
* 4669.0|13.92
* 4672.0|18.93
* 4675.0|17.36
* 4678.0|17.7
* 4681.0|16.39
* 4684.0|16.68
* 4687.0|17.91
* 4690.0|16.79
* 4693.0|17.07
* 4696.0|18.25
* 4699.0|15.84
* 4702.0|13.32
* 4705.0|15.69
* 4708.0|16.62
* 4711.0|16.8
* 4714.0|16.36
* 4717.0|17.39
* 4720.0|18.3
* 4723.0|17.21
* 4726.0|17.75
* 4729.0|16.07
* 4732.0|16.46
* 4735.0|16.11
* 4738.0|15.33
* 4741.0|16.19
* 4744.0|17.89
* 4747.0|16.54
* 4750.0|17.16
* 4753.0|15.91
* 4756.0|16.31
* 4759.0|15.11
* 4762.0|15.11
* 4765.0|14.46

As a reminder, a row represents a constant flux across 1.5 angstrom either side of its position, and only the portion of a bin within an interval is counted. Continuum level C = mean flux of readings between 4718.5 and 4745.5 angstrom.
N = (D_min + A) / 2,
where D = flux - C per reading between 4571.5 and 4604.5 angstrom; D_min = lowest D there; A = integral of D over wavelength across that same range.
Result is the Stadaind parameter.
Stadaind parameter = -10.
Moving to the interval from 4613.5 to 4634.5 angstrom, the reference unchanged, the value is 11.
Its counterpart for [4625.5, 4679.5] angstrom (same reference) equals 9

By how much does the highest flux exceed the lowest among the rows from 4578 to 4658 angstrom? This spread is 4.1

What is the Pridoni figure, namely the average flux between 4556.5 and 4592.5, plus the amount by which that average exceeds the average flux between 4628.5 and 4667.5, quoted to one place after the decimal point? 15.8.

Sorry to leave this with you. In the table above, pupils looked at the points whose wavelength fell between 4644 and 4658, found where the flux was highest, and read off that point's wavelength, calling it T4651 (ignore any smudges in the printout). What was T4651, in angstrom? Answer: 4657.0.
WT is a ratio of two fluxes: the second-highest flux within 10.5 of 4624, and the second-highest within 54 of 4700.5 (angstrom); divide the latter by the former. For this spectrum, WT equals 1.03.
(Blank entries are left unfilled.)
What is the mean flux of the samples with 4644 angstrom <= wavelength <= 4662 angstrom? 17.3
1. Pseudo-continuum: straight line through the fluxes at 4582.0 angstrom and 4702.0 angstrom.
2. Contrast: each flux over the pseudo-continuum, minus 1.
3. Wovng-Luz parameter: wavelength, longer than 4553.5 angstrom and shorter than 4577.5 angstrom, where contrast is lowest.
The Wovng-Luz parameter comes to 4555.0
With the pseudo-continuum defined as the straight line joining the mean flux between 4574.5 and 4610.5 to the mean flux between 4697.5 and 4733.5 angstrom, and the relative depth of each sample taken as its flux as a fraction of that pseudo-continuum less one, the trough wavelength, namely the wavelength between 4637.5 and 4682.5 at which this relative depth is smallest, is 4669.0 angstrom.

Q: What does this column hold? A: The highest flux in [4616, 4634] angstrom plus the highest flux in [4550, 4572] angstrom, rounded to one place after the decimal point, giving 36.2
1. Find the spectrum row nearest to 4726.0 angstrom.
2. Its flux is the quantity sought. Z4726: 17.75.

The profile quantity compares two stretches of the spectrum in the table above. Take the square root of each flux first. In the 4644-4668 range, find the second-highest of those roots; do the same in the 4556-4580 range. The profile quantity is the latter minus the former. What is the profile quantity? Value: -0.10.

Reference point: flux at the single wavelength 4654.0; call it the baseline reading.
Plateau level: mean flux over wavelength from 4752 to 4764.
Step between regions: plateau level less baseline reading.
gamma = -1.0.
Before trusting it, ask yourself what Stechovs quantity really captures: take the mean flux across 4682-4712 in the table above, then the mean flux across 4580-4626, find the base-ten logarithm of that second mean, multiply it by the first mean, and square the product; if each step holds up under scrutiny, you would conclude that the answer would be 409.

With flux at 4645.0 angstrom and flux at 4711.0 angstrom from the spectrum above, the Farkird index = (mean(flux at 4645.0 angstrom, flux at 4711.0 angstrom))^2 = 285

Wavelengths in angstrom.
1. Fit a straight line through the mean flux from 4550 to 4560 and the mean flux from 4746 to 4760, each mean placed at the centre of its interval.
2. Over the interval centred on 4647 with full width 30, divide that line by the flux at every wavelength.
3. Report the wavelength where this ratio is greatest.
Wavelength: 4639.0 angstrom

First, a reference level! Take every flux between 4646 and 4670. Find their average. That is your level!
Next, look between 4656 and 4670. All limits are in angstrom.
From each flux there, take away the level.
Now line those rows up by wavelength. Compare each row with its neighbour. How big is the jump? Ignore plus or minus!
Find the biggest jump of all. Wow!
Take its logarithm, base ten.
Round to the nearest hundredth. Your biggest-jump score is 0.45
